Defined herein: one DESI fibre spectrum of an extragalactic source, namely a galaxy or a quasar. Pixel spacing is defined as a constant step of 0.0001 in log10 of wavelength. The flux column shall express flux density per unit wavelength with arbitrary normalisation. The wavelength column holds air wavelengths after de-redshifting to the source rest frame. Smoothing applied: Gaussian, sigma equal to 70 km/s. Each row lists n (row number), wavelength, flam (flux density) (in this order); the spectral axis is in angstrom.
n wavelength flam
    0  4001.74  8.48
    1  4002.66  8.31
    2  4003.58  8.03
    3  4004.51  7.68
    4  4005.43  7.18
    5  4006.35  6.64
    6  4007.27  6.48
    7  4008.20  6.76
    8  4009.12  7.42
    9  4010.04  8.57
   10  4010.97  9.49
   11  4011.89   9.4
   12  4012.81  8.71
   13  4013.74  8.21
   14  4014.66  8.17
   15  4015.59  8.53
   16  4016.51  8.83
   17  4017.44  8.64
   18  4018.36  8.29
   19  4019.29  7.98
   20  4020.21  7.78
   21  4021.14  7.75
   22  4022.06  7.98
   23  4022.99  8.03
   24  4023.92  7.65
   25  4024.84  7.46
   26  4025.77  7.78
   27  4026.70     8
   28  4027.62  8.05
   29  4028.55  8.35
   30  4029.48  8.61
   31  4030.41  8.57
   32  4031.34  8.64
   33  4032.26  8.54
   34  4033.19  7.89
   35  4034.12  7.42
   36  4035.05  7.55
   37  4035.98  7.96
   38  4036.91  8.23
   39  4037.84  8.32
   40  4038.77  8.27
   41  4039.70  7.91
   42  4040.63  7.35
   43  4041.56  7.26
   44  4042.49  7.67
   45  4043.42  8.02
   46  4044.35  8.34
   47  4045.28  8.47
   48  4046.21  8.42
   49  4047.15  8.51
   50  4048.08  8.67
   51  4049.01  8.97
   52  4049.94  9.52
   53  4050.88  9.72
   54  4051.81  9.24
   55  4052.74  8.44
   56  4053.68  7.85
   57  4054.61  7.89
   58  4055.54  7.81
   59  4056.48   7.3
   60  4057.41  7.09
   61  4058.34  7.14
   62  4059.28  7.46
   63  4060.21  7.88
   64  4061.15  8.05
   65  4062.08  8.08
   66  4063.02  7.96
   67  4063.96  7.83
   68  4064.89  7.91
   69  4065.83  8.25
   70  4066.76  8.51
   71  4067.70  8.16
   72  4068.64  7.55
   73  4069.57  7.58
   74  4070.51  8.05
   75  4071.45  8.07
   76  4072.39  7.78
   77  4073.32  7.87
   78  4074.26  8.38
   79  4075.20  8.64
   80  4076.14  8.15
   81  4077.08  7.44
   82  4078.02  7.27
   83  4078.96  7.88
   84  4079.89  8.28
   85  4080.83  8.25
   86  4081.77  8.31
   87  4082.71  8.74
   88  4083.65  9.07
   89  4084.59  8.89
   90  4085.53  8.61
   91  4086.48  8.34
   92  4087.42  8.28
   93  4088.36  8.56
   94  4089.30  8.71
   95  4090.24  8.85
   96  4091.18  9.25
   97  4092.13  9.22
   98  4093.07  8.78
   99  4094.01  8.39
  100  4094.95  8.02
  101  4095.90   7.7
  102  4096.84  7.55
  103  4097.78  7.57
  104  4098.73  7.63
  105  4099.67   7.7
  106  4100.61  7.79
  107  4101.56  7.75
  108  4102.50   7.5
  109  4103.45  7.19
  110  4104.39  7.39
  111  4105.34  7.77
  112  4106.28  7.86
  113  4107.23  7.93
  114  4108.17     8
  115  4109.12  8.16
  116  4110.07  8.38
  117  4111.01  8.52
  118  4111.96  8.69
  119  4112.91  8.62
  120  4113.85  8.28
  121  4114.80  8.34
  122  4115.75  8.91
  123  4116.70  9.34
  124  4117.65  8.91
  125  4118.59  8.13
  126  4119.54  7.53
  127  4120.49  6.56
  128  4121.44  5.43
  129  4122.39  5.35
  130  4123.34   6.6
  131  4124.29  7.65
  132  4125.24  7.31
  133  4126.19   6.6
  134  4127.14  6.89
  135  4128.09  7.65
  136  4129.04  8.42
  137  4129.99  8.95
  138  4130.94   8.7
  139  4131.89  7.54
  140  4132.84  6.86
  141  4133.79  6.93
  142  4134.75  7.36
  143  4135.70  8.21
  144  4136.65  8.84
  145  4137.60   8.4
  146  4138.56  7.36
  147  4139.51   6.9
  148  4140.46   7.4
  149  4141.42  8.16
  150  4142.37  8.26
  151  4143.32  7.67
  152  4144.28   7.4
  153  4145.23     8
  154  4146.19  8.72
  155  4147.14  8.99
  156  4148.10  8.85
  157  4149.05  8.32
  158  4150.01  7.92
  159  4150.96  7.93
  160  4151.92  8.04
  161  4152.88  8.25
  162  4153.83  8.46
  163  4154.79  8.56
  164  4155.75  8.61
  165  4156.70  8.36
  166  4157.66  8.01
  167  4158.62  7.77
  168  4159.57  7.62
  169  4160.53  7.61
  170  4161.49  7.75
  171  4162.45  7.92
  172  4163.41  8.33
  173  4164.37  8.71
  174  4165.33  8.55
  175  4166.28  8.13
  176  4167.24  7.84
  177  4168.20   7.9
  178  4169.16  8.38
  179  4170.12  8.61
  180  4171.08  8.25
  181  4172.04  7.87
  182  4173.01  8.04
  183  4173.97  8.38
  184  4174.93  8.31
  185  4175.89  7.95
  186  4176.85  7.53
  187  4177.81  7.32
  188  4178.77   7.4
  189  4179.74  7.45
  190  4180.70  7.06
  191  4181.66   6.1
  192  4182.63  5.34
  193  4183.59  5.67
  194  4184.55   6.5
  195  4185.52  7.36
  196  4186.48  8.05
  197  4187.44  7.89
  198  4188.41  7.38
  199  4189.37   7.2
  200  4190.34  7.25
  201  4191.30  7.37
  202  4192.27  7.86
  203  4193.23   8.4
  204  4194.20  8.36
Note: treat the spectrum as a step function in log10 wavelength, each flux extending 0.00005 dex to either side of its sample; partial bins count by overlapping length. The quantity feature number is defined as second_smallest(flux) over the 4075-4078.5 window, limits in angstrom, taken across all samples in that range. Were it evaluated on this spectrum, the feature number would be 7.44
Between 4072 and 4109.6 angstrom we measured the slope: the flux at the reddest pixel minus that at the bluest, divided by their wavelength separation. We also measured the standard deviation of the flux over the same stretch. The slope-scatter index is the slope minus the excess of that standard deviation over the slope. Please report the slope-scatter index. -0.52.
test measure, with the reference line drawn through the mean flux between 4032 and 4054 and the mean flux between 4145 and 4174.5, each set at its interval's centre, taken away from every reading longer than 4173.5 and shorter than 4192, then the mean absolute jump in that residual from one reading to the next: 0.39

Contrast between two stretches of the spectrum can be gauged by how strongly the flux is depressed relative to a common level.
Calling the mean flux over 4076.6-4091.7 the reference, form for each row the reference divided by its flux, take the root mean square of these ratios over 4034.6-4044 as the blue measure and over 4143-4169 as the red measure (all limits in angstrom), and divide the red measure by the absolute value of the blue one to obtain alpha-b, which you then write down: 0.96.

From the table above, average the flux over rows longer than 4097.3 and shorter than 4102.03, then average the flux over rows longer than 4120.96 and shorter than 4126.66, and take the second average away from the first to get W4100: 1.2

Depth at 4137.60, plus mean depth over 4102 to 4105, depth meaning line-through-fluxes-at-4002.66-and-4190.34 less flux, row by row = -0.5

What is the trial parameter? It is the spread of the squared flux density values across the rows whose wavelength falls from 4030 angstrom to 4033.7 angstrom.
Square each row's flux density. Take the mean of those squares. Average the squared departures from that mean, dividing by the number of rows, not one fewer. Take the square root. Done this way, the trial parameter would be 5.0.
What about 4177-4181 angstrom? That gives 2.2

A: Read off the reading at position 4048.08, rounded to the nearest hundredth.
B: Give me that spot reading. 8.67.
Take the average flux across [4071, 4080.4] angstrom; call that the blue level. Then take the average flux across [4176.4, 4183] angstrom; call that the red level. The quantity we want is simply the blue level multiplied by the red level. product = 55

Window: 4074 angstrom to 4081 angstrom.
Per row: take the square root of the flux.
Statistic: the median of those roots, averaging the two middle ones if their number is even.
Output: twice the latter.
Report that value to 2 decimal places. 5.73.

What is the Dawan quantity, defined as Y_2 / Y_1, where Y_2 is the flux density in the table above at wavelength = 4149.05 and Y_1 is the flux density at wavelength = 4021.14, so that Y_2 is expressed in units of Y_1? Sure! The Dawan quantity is 1.07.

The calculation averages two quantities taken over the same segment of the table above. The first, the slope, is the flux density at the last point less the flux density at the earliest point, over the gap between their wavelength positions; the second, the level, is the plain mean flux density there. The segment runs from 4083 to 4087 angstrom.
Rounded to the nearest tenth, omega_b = 4.2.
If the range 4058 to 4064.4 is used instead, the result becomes 3.9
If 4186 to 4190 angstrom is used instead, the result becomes 3.7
